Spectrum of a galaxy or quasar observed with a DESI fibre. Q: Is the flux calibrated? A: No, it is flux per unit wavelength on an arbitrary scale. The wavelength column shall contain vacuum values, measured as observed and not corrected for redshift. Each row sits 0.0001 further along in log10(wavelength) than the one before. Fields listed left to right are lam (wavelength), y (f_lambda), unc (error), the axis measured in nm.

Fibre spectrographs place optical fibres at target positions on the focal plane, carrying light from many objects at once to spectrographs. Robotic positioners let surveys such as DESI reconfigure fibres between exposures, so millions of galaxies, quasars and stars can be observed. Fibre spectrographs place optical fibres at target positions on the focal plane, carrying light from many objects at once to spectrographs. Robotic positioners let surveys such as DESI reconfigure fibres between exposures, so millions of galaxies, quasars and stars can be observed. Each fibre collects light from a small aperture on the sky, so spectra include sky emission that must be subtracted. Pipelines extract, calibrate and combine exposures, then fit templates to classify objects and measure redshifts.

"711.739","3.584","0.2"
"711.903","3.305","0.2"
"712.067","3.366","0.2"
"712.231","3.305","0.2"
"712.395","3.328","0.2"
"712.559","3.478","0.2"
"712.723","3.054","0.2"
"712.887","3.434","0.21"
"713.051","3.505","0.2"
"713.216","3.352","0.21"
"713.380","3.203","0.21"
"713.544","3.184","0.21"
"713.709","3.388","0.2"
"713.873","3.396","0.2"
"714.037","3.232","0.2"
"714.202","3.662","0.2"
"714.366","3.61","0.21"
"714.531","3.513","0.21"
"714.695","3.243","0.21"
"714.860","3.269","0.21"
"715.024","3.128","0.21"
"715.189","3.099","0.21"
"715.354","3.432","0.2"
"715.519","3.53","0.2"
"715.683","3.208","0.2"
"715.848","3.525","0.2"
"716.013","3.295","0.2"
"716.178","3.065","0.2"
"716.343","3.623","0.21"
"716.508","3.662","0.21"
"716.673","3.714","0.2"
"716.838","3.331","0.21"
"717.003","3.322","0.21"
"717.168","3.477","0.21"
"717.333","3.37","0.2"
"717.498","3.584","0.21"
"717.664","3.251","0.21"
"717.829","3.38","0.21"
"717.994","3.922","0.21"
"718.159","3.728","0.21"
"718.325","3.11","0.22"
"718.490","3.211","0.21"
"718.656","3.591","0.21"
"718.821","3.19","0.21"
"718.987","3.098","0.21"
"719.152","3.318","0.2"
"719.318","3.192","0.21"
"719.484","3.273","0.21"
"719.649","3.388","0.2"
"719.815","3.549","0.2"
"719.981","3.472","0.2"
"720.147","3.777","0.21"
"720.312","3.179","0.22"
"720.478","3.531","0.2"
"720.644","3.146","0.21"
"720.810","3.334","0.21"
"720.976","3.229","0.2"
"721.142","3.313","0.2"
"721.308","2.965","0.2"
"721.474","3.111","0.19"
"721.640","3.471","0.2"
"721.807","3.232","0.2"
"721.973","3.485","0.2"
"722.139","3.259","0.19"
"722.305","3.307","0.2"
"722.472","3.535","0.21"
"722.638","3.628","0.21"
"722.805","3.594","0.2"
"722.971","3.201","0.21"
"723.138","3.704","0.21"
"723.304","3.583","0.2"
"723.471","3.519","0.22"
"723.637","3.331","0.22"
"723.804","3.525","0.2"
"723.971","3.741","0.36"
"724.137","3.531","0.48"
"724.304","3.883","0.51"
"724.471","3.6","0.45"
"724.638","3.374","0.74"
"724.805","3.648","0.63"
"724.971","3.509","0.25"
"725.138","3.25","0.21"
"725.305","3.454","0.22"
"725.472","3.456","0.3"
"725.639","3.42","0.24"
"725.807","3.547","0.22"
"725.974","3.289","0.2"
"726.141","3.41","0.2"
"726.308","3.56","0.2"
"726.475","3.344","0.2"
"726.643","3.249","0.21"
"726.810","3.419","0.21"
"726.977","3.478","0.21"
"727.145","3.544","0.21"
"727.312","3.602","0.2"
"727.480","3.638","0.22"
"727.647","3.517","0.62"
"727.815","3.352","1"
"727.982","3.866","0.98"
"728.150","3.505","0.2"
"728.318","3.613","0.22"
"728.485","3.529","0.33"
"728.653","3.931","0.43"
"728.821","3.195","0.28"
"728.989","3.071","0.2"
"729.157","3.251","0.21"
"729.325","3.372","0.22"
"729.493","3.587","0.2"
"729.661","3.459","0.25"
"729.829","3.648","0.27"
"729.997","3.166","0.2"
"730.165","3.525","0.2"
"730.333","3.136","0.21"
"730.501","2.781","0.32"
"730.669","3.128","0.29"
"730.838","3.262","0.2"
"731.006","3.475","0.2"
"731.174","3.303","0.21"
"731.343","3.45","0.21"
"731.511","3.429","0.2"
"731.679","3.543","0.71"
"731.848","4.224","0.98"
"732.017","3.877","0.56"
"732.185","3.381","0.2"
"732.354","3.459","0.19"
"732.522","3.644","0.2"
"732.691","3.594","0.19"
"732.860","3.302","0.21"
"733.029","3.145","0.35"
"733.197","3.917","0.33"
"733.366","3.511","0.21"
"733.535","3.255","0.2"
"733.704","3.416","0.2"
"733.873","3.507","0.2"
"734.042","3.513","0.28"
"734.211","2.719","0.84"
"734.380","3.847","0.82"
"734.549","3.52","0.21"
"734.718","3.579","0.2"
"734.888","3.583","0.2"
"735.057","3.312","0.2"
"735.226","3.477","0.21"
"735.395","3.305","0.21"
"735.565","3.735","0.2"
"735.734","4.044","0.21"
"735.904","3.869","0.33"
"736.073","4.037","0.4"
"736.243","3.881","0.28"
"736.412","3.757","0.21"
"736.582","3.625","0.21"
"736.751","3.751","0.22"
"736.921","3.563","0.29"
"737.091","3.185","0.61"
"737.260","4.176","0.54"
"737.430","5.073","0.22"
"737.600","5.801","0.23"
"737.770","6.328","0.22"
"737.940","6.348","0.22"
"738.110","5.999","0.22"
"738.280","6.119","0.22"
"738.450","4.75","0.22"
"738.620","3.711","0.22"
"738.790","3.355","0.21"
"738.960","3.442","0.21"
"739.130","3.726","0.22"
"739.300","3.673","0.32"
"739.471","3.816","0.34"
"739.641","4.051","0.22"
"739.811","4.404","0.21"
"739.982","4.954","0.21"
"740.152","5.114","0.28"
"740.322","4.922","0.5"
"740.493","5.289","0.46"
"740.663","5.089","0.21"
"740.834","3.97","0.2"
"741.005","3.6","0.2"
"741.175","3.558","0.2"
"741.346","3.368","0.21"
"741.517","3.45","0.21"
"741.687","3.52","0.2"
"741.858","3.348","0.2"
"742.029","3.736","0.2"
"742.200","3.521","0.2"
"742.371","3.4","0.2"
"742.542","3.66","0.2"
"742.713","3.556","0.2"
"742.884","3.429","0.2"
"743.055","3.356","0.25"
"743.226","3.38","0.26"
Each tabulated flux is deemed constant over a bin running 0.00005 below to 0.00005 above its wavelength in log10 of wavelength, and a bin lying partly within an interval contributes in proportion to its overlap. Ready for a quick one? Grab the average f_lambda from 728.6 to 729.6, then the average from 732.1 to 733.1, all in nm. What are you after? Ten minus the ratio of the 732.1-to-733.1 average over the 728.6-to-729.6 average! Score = 8.99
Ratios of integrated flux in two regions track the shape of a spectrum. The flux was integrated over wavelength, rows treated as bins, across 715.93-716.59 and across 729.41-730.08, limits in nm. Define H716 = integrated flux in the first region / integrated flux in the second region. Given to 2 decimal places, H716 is 0.97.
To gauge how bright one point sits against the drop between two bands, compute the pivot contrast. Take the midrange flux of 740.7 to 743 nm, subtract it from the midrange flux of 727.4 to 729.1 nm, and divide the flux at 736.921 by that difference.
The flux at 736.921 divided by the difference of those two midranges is -23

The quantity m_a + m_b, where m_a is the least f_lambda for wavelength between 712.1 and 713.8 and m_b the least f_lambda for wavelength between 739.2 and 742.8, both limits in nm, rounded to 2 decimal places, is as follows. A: 6.40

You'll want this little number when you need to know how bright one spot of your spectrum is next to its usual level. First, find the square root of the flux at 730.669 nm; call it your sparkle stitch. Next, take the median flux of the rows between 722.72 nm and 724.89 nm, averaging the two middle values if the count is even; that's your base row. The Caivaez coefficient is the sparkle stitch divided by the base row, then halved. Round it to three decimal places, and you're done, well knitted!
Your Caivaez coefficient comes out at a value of 0.247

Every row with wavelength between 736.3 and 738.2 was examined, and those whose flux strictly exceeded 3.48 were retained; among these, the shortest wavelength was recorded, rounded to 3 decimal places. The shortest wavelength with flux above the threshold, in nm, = 736.412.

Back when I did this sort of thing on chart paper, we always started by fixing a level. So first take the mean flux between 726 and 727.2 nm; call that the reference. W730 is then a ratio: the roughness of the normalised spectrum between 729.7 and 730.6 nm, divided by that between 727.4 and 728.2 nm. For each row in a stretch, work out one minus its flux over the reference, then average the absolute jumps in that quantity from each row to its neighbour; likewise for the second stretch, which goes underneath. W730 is 1.4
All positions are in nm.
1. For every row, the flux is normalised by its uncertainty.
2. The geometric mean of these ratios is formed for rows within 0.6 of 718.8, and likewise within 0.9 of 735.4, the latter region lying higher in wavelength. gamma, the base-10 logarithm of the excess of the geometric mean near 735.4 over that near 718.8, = -0.7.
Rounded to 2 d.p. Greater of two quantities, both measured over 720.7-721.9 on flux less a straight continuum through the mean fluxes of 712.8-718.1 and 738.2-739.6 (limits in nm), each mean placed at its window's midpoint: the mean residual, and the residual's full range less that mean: 0.83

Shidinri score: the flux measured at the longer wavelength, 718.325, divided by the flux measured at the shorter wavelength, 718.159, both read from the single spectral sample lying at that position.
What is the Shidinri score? 0.83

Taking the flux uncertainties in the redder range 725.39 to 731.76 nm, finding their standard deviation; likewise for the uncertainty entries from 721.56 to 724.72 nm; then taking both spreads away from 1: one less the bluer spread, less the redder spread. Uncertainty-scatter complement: 0.65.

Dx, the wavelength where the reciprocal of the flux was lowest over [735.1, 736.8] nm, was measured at 735.734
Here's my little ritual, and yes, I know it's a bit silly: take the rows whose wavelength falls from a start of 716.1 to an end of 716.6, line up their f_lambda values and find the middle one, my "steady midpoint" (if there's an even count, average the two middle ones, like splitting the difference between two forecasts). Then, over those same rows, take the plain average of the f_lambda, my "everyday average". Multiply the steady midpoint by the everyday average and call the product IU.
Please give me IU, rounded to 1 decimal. 12.5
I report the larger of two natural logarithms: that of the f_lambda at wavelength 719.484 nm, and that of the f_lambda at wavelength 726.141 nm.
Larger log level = 1.23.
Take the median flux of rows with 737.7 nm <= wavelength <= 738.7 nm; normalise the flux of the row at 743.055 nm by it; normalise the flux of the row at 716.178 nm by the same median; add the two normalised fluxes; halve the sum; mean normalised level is 0.53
